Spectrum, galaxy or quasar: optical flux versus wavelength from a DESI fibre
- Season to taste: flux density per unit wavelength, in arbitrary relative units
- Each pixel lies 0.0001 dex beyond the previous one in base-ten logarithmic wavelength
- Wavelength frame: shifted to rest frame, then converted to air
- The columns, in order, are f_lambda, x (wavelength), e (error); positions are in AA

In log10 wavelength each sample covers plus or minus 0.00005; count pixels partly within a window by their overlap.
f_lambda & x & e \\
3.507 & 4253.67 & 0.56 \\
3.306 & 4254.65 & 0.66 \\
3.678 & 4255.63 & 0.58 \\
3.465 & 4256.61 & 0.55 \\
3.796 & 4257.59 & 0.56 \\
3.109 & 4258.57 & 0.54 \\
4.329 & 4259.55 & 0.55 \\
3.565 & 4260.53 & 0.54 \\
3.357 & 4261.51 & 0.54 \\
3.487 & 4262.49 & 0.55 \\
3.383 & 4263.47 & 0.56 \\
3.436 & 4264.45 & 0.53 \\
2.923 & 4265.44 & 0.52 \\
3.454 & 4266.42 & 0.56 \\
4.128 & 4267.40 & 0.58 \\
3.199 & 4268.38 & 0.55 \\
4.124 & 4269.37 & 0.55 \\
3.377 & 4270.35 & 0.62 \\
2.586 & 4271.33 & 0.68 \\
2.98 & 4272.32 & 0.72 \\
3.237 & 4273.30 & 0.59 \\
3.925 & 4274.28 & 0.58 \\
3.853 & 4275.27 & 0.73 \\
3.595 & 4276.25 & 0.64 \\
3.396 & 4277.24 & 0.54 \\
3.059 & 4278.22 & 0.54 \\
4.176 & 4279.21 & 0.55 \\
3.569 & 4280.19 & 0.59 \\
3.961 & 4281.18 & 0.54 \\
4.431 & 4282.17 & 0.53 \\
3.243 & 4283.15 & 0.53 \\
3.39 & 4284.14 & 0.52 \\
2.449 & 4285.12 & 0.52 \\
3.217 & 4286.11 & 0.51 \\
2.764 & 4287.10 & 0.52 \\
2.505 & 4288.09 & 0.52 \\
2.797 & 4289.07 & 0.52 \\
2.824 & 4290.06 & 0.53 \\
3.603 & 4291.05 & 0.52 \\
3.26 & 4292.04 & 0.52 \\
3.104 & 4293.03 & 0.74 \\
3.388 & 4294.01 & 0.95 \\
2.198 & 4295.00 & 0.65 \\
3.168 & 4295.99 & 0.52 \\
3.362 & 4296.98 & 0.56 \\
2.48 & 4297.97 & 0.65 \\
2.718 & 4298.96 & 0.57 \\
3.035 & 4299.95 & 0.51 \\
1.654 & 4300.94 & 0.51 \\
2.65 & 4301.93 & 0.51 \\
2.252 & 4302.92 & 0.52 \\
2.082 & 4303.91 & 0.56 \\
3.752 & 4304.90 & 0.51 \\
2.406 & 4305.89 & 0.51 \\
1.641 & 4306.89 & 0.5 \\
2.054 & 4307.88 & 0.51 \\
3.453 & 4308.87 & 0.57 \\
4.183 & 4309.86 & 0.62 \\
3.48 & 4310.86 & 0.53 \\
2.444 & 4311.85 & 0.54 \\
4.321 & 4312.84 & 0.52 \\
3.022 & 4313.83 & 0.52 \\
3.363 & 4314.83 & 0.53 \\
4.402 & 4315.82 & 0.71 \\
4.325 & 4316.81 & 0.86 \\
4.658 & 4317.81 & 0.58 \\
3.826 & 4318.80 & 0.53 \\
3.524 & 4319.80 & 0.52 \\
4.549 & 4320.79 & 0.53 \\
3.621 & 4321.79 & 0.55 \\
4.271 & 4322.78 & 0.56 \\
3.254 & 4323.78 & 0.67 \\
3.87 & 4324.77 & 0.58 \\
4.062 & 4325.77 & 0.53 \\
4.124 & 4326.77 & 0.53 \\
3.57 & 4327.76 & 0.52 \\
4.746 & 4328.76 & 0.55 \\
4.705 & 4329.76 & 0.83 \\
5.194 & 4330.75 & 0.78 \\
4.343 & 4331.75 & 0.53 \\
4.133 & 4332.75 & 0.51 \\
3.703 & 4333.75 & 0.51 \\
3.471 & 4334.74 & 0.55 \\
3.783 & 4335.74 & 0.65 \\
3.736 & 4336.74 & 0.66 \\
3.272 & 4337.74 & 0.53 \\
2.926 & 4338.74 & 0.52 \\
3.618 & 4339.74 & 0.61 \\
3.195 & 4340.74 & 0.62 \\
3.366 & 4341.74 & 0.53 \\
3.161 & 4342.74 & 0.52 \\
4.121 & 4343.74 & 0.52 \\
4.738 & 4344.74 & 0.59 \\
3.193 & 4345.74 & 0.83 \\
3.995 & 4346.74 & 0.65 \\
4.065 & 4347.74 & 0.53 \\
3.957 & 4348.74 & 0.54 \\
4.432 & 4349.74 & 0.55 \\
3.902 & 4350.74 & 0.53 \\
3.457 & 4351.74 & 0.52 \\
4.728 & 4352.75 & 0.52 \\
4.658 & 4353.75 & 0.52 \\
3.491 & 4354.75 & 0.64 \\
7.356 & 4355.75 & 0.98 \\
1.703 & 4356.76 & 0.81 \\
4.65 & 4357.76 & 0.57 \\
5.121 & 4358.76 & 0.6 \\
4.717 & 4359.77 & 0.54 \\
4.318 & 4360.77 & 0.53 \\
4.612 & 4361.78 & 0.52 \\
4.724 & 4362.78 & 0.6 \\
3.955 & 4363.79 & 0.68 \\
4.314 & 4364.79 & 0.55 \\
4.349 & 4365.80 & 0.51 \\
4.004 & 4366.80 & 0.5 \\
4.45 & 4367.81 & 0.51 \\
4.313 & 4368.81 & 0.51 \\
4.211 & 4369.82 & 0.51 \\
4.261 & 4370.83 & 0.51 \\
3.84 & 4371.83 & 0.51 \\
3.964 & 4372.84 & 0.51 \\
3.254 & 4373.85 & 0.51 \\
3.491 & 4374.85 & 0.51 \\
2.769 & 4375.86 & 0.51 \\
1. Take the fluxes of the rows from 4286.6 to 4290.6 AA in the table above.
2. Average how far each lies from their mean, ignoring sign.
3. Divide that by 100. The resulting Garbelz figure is 0.0011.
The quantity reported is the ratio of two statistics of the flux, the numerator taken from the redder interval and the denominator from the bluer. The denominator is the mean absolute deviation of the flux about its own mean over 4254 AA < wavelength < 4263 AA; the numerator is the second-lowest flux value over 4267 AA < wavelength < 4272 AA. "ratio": 13.0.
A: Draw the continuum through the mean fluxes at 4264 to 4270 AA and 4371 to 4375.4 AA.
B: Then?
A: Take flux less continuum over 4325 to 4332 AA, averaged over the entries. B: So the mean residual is 0.8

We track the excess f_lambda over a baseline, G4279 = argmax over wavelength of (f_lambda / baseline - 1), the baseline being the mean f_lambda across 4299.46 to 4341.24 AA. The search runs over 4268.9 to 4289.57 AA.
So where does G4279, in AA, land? 4282.17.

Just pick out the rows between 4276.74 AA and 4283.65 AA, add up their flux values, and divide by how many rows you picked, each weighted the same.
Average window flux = 3.7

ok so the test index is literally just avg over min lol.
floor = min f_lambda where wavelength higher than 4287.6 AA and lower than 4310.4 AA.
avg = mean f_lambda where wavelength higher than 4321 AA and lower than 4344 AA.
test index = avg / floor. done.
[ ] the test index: 2.34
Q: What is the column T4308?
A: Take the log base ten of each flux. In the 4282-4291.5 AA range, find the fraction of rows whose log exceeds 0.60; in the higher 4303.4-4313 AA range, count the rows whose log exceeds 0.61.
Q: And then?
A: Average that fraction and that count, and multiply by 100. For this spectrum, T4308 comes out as 105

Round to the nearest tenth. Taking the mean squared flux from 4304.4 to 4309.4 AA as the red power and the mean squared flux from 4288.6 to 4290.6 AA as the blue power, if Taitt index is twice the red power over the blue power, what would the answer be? 2.0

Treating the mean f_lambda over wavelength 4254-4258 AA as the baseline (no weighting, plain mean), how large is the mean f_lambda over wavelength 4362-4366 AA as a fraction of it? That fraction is 1.22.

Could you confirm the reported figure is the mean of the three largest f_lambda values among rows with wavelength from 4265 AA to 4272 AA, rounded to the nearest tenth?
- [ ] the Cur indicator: 3.9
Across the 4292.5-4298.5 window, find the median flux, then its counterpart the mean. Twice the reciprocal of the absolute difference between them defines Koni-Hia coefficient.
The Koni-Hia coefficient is 11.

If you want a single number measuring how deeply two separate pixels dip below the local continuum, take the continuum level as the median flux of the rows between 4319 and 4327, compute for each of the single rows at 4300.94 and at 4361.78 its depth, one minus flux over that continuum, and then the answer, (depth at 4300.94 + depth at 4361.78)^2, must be 0.18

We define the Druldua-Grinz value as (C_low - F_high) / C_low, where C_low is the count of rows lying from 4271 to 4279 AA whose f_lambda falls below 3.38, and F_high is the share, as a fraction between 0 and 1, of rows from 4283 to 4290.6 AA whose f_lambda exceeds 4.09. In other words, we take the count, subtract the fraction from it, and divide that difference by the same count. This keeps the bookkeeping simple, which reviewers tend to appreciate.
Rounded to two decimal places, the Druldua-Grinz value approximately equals 1.00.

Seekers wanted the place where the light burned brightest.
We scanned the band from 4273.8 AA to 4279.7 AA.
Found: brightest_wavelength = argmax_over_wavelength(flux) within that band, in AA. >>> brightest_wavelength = 4279.21 AA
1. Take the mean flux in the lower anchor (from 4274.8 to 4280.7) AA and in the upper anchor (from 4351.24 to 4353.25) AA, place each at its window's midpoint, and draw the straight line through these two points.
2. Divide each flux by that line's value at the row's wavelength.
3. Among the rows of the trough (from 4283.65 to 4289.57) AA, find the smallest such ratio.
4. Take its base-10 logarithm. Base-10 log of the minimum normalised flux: -0.17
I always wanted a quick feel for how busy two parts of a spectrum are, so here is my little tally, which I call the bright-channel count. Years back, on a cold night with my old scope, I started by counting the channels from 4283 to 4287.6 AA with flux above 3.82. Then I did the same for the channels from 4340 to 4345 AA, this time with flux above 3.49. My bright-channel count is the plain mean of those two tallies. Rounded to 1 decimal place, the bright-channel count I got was 1.0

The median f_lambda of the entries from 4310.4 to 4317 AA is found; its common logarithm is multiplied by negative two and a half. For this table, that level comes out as -1.35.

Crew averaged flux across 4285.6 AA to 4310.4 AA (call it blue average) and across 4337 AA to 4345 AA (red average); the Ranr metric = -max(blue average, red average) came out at -3.5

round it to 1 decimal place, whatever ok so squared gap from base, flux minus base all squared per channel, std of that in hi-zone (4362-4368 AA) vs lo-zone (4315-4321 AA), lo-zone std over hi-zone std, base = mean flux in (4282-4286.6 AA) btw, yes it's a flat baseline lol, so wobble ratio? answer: 1.2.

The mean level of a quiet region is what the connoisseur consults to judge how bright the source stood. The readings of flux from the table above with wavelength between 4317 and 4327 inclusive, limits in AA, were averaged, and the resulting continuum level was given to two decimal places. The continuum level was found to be 3.98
